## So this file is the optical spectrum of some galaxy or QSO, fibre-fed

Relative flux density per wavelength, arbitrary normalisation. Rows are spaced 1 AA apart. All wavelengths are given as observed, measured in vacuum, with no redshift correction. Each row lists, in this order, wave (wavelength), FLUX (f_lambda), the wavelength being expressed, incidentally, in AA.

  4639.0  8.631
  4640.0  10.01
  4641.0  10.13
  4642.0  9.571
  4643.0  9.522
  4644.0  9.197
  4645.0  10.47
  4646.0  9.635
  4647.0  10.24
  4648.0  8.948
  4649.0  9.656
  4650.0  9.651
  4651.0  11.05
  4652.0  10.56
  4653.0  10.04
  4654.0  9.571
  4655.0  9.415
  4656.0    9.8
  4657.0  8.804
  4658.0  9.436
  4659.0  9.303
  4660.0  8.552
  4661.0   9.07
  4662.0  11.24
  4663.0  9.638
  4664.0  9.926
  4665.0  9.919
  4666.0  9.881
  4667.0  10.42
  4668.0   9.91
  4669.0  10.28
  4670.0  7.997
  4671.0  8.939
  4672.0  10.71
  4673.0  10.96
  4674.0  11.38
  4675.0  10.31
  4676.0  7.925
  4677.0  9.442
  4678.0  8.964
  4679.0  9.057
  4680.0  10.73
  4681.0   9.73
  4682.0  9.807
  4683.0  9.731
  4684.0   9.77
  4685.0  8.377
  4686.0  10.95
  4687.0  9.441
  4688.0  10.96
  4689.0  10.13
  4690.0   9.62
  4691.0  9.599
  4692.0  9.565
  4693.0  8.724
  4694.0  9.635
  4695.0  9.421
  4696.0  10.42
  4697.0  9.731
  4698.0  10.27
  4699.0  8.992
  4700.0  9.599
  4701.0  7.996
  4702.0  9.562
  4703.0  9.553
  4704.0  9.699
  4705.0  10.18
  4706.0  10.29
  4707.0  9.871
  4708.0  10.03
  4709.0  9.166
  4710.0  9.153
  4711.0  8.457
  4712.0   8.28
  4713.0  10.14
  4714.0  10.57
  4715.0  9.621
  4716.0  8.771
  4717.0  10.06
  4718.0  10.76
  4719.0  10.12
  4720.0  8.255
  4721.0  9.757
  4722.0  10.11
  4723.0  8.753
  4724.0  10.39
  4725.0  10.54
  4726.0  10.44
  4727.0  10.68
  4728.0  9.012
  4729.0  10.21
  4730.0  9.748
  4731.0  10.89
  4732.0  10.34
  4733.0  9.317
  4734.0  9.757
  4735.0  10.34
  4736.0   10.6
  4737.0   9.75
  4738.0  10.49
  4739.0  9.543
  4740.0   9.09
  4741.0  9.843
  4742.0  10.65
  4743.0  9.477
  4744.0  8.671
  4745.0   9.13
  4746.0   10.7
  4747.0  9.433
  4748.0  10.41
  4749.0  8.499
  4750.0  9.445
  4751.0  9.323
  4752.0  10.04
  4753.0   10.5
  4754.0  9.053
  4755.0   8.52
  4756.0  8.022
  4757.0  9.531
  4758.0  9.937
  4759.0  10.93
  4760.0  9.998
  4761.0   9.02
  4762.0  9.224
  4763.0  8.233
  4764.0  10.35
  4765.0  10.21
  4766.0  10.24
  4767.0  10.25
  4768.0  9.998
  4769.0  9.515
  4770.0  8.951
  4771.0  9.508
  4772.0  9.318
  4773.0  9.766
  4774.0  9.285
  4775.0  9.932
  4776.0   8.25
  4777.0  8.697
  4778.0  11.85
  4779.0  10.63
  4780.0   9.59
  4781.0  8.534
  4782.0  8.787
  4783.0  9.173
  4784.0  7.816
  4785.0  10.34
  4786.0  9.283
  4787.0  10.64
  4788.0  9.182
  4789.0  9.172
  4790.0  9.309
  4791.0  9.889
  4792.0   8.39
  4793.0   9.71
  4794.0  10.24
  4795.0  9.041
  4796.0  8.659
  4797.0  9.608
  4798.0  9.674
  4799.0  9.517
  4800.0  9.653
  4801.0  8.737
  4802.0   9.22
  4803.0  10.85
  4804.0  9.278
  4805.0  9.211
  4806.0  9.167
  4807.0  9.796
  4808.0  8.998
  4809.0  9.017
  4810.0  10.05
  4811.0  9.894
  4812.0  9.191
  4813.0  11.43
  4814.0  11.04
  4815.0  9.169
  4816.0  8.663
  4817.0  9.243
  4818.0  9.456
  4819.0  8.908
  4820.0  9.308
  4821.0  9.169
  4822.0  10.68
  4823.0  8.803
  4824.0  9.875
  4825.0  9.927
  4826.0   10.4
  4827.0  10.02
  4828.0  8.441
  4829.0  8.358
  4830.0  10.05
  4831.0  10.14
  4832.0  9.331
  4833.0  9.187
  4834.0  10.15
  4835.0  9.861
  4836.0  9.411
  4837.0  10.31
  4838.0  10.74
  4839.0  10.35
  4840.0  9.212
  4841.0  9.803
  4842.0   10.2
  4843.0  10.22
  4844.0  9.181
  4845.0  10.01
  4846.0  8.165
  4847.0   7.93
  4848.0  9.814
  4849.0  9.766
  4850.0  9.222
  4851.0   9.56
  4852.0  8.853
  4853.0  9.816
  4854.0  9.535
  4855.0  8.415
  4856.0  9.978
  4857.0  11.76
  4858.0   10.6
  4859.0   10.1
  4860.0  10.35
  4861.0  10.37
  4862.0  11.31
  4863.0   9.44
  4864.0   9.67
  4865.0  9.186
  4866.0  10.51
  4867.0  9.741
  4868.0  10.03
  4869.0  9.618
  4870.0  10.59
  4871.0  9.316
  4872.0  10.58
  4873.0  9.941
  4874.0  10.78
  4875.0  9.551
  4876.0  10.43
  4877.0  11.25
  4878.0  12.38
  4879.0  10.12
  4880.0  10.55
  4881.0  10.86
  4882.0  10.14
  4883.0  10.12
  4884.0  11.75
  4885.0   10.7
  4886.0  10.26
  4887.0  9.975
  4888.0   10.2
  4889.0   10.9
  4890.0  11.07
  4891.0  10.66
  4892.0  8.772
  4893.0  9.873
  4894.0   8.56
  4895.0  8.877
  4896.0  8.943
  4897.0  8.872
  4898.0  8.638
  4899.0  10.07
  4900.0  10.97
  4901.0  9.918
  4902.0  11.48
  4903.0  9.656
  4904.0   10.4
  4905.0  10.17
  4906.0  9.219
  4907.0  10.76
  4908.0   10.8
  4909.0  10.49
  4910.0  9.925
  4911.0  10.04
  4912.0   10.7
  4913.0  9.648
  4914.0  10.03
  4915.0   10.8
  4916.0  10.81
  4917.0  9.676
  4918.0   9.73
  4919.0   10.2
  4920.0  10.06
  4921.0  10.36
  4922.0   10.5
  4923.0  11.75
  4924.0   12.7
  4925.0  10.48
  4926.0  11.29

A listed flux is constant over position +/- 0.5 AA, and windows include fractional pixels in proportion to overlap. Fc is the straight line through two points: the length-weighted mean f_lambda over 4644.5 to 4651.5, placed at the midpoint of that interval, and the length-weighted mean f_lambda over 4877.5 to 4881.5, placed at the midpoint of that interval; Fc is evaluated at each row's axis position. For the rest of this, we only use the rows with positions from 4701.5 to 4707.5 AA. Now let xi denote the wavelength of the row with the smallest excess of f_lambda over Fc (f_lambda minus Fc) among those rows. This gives 4703.0 AA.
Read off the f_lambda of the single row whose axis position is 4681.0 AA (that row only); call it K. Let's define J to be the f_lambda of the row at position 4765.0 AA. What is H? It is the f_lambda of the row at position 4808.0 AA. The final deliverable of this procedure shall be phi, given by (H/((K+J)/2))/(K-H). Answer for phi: 1.2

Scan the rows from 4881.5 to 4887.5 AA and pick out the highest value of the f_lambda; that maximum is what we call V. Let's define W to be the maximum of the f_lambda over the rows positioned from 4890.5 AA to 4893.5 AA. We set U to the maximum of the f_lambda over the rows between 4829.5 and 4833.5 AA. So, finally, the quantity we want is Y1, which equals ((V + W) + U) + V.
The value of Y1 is 44.3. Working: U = 10.14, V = 11.75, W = 10.66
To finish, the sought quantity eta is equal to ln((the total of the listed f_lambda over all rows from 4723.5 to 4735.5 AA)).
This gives 4.80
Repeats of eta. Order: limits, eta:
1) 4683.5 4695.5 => 4.76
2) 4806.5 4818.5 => 4.75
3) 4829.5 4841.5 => 4.78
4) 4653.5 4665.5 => 4.74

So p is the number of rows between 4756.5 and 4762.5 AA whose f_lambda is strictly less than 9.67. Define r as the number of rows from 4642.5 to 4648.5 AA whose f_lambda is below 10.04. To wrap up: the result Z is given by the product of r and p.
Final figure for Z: 12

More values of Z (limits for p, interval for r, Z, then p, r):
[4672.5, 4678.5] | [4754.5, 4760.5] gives 15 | 3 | 5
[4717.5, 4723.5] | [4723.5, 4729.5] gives 2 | 2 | 1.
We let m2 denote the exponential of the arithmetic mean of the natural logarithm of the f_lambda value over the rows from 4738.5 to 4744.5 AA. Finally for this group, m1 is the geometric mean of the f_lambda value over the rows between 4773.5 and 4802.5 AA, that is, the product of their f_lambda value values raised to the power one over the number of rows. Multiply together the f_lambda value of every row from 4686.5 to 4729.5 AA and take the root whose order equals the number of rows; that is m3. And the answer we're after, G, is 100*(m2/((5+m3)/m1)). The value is 609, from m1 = 9.4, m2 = 9.53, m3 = 9.7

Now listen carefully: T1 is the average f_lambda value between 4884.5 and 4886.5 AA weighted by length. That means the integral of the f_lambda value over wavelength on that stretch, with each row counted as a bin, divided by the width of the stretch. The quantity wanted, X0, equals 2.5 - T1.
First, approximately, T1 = 10.5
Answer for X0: -7.98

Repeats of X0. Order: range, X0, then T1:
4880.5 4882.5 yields -8.00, 10.5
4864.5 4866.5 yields -7.35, 9.8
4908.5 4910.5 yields -7.71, 10.2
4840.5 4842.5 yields -7.50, 10.0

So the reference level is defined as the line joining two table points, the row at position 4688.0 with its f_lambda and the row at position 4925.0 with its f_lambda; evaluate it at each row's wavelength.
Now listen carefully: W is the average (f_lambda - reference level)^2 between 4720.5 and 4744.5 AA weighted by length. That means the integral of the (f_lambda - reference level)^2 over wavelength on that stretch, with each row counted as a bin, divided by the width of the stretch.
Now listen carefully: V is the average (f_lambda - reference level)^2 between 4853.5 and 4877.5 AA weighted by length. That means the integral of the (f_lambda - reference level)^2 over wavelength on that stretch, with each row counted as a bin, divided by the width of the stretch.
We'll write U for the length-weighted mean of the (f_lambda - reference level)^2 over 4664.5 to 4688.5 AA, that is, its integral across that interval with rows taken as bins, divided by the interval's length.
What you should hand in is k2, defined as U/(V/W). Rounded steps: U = 2.20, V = 0.8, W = 1.3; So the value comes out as 3.6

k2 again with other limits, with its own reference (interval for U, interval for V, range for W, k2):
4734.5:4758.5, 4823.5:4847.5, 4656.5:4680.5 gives 3.2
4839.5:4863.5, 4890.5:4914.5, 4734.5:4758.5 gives 3.0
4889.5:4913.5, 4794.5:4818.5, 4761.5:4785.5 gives 1.3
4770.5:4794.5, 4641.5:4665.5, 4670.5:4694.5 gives 2.5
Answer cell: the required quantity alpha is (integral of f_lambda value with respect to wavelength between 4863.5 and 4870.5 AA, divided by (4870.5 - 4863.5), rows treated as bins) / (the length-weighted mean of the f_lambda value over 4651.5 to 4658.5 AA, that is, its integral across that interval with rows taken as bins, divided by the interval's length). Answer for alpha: 1.03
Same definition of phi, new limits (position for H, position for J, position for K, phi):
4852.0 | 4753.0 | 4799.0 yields 1.3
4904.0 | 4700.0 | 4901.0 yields -2.2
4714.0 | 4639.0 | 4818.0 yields -1.0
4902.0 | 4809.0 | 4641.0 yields -0.9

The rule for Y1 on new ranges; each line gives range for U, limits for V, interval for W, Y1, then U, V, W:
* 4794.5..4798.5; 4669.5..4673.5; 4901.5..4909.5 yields 43.1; 9.674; 10.96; 11.48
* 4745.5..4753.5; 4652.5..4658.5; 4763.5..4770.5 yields 41.1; 10.7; 10.04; 10.35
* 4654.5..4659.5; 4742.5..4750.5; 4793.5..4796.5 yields 41.4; 9.8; 10.7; 10.24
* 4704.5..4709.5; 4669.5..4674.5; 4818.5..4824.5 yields 43.7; 10.29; 11.38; 10.68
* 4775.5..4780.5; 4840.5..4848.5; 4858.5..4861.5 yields 42.7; 11.85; 10.22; 10.37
